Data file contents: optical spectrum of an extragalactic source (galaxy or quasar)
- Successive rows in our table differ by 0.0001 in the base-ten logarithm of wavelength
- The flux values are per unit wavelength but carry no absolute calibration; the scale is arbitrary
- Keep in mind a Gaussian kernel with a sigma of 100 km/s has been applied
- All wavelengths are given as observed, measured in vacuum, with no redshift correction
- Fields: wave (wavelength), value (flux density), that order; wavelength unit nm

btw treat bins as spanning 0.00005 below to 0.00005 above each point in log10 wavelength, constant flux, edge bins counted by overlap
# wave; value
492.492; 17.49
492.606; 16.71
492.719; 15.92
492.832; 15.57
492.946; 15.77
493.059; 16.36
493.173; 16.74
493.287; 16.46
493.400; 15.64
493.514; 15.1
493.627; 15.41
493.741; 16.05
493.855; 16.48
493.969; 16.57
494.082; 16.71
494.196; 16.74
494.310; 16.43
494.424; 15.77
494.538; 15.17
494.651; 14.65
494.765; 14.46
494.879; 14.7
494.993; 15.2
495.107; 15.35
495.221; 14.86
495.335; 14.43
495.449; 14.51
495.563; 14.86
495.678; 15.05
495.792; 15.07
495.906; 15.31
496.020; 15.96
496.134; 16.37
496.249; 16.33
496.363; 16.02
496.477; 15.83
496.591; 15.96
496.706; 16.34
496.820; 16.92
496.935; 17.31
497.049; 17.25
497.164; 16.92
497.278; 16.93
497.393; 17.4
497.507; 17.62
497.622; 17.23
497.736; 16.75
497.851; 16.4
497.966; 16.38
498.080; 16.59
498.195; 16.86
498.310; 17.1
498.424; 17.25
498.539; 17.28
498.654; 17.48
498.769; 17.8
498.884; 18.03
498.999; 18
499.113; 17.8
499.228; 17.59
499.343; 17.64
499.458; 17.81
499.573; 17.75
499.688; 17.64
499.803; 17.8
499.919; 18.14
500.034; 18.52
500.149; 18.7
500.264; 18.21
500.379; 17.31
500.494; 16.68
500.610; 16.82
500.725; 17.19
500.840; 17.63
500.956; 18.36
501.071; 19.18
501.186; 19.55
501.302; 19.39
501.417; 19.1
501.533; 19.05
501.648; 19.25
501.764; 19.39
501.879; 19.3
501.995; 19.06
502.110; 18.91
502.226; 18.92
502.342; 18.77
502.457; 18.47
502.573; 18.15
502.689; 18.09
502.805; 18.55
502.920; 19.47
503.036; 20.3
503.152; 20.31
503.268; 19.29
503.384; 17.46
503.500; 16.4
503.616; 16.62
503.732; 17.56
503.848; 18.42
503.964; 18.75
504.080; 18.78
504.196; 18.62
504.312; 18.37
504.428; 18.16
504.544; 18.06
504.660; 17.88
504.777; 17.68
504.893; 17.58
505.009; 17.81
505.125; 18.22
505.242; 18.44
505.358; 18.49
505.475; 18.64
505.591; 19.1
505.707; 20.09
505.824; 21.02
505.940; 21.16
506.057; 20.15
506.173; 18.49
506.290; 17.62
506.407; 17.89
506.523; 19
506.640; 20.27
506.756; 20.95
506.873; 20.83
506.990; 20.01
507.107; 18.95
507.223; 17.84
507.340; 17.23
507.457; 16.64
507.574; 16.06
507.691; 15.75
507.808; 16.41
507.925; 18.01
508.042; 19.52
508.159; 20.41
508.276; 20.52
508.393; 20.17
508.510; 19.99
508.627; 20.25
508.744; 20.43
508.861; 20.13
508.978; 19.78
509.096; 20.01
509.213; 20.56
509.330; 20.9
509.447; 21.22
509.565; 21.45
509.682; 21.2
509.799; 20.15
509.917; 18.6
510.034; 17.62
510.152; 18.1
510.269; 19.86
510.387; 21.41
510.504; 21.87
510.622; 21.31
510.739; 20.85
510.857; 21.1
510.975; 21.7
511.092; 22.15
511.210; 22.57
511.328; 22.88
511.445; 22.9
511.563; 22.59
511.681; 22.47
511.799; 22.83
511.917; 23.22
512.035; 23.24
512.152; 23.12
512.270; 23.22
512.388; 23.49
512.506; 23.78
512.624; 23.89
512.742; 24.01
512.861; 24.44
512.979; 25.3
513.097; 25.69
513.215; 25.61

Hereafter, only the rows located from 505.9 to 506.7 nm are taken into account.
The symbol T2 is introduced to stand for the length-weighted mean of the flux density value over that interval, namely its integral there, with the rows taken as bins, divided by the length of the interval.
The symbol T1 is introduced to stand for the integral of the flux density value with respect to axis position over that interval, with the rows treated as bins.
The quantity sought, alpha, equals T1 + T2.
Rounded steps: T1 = 15.4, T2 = 19.2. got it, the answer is 34.5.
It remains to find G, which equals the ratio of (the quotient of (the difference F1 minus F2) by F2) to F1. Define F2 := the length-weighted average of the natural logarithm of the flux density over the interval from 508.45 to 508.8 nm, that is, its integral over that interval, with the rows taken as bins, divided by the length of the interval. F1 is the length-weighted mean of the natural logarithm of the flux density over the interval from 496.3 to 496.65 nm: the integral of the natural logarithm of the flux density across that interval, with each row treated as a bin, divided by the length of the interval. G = -0.0285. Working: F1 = 2.77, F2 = 3.01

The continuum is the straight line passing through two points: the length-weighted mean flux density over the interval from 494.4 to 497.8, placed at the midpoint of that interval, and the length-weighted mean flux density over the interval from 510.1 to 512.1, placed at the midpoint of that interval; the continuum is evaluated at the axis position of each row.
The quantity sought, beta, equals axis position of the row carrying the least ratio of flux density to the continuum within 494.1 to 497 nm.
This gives 495.335 nm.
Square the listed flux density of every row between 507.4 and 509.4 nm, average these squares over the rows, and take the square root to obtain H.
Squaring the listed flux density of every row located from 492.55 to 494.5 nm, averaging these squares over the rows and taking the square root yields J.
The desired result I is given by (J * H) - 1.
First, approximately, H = 19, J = 16.2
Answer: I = 310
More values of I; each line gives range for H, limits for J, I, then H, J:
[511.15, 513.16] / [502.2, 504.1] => 435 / 24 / 18.5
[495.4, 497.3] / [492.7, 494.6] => 257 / 16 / 16.1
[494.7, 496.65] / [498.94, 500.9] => 271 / 15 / 17.7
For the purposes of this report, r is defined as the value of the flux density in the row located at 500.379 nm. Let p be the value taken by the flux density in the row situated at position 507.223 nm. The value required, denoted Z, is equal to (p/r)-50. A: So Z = -49.0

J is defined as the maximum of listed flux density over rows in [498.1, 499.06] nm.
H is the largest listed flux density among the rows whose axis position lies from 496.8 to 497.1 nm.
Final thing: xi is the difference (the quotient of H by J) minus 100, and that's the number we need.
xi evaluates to -99.0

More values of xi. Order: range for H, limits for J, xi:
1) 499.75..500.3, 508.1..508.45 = -99.1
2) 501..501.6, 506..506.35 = -99.0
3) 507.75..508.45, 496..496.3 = -98.7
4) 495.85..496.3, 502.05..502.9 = -99.1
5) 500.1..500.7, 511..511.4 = -99.2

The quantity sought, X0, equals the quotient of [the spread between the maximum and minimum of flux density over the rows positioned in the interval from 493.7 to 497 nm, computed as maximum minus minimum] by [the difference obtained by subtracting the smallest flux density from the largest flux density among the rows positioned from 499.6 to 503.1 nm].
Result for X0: 0.8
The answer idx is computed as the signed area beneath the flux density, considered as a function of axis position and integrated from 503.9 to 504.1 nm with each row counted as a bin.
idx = 3.75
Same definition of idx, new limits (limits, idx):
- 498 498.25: 4.18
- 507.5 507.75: 3.98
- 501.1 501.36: 5.06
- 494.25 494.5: 4.00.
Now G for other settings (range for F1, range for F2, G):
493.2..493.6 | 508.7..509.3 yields -0.0295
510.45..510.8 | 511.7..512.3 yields -0.0086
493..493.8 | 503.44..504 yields -0.0115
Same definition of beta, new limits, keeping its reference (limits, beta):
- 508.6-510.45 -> 510.034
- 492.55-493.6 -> 493.514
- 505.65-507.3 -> 507.223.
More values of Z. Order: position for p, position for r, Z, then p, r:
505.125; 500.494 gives -48.9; 18.22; 16.68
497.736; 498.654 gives -49.0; 16.75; 17.48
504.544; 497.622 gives -49.0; 18.06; 17.23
